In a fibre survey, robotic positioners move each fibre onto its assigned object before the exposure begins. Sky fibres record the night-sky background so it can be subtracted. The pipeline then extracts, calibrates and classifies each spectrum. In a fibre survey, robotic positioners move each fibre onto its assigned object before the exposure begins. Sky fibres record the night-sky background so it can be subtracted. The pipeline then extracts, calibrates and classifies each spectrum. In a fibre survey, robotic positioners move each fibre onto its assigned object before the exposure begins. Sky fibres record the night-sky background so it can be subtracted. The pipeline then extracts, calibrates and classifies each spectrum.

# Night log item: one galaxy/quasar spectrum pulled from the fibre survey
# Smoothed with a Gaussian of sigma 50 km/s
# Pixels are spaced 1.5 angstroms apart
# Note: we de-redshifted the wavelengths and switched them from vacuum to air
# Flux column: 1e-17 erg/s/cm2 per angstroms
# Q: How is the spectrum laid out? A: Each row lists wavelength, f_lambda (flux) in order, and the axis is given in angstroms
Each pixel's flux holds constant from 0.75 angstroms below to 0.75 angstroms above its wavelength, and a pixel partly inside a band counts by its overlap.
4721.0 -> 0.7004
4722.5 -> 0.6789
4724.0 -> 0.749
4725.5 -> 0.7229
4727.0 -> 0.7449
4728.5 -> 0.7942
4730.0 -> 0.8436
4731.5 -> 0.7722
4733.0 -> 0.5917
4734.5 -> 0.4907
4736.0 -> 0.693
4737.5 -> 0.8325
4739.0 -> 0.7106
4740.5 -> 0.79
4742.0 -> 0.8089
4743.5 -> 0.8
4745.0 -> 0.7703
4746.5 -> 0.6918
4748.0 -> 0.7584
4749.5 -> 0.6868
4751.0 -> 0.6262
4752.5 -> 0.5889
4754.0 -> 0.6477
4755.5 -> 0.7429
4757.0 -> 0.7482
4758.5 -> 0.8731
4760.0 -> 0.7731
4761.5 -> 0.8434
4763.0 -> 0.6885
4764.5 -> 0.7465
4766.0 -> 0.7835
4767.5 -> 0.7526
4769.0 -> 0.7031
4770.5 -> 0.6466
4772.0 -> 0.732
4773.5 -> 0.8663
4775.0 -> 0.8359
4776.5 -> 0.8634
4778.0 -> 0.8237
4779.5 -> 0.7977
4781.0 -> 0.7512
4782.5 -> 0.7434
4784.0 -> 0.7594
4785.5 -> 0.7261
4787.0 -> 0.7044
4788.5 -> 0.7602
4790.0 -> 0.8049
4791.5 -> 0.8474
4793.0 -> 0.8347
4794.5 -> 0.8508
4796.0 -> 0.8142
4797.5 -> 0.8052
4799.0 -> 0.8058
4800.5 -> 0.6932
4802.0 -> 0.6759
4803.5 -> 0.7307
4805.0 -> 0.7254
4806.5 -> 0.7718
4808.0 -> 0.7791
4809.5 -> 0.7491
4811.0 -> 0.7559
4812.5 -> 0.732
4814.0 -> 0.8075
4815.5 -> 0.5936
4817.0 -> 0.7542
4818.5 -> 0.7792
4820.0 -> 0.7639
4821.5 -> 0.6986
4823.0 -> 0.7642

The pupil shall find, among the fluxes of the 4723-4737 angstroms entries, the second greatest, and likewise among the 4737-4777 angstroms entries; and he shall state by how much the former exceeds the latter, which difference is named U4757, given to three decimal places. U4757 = -0.072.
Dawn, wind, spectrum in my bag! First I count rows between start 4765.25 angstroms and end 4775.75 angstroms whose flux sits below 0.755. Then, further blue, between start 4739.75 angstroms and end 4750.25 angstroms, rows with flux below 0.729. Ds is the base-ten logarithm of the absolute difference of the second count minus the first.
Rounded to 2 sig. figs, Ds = 0.30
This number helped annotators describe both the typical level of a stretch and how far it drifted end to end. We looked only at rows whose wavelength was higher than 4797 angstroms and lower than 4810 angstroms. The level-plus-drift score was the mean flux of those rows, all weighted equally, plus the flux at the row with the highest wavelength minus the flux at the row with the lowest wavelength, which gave 0.69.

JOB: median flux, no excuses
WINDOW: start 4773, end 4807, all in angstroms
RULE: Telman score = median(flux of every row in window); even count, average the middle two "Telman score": 0.798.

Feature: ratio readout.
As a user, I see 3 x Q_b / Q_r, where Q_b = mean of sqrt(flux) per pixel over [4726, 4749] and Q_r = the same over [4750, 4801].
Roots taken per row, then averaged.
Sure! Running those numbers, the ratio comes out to 2.95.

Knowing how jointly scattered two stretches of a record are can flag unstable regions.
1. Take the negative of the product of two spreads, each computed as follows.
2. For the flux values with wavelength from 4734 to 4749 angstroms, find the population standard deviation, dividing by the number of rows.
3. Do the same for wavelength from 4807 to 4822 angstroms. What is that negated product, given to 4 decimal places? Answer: -0.0053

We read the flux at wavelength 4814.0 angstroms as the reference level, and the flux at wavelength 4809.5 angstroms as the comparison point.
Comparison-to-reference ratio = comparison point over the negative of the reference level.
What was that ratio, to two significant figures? -0.93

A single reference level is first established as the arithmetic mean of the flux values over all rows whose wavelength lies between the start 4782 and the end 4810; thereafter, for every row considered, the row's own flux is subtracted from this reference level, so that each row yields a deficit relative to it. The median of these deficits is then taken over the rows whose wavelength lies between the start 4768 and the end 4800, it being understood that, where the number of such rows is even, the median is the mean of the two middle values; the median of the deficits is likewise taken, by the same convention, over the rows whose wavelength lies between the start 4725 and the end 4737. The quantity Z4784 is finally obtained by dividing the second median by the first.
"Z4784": -0.9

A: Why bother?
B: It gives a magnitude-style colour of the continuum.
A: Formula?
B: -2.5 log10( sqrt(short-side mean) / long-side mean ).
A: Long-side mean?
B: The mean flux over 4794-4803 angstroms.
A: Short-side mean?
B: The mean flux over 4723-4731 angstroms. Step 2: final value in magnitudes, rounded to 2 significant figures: -0.14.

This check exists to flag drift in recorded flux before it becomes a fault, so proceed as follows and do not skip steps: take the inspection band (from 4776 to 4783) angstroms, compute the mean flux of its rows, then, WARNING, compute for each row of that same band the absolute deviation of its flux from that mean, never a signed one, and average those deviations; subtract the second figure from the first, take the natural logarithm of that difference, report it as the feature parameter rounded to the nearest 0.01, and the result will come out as -0.28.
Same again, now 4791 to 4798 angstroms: -0.21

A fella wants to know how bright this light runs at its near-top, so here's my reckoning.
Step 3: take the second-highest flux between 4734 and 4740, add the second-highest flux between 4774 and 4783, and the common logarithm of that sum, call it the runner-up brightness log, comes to 0.189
